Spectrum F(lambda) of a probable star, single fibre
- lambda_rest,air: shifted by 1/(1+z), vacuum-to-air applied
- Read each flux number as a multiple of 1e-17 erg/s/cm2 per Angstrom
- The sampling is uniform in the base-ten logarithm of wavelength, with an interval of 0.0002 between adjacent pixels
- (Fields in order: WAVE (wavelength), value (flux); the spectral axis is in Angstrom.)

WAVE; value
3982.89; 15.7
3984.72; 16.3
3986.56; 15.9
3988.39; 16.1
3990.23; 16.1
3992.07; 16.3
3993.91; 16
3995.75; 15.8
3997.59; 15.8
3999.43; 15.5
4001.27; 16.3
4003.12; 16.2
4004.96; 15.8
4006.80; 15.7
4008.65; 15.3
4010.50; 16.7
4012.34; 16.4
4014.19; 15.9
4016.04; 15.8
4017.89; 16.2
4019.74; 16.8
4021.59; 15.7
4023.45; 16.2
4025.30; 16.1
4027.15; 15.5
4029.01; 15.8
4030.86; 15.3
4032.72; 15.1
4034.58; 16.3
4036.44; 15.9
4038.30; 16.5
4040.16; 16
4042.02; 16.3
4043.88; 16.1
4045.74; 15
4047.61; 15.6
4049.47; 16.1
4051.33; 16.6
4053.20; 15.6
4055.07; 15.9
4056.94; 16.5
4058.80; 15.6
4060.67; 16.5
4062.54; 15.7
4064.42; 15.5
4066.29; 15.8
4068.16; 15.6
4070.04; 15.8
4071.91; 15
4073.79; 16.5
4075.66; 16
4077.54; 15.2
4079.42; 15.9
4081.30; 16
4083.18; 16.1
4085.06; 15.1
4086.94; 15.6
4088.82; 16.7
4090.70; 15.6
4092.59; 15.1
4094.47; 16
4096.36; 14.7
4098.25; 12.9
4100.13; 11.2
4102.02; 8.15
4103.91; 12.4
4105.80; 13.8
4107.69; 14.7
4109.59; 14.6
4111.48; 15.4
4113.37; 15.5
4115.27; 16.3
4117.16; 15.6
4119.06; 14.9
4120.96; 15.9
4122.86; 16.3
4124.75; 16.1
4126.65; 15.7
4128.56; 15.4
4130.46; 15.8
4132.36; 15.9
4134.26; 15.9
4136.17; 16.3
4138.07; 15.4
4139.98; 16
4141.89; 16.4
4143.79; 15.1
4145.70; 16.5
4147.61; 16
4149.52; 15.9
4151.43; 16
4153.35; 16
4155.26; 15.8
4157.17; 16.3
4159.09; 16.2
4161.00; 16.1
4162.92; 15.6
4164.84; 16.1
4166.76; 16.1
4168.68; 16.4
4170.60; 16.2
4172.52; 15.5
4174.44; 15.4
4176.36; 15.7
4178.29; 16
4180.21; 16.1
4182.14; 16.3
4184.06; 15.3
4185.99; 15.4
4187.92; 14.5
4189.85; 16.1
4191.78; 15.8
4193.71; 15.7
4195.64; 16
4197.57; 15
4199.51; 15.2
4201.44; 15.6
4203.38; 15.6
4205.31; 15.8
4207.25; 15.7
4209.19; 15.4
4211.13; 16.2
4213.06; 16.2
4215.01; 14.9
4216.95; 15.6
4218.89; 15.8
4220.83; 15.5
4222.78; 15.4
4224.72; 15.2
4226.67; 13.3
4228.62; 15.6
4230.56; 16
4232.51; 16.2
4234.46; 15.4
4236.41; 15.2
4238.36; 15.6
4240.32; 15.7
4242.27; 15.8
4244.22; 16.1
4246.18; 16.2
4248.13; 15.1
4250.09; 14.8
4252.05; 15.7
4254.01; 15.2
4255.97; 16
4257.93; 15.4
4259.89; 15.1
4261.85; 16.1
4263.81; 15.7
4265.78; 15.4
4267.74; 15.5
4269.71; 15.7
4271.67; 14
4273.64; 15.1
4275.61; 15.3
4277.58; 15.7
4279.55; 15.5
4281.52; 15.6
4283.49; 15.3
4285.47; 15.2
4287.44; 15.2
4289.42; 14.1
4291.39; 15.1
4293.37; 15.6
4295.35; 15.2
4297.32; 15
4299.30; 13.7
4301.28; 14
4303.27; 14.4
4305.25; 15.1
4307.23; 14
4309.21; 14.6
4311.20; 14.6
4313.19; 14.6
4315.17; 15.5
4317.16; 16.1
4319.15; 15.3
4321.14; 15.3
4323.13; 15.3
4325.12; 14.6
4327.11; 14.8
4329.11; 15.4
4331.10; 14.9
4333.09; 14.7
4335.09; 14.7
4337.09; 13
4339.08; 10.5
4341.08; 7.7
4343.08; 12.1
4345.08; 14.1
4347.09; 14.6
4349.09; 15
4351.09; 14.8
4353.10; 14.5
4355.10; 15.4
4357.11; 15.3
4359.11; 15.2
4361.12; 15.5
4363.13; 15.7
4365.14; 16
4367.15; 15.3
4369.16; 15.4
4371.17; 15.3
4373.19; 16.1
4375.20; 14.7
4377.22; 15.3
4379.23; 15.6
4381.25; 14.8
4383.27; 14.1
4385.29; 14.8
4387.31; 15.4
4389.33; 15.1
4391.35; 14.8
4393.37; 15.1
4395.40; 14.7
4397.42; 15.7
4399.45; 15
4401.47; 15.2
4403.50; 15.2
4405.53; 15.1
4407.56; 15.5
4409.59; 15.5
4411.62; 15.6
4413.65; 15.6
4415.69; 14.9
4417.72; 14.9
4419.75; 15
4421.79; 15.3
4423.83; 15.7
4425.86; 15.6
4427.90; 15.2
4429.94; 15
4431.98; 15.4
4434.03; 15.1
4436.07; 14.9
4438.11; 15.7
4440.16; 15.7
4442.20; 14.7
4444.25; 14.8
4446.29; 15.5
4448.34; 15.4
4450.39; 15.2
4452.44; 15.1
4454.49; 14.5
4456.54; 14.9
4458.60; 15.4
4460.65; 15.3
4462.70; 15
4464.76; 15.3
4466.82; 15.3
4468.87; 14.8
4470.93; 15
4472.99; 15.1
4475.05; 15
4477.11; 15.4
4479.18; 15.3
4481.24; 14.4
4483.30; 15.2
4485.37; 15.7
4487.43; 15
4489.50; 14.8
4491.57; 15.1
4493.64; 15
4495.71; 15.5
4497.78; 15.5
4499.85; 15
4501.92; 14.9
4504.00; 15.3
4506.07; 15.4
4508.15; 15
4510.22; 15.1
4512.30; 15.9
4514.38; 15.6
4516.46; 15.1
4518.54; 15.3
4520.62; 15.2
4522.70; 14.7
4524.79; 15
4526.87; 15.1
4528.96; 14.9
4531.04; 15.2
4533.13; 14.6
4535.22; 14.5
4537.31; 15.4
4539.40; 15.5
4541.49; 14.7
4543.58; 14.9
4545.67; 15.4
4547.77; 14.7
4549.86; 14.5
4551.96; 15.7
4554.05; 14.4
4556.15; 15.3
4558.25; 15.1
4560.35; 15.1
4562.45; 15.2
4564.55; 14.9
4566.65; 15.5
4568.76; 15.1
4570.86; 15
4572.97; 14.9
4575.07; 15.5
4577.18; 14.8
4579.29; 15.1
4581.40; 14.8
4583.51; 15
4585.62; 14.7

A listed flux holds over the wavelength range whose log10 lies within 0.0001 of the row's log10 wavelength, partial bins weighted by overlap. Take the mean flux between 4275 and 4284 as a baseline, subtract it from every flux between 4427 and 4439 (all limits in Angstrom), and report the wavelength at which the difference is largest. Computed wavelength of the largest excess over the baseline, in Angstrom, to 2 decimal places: 4438.11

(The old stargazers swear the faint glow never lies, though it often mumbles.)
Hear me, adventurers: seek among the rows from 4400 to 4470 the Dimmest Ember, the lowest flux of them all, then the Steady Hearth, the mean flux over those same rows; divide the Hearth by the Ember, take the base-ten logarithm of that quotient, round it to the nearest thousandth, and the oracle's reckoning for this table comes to 0.021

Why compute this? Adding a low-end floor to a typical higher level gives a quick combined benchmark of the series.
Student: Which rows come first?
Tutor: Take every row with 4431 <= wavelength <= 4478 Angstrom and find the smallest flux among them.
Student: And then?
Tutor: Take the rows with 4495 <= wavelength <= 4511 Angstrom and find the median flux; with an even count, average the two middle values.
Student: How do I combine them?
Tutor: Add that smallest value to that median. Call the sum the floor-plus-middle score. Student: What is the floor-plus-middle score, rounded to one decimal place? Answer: 29.7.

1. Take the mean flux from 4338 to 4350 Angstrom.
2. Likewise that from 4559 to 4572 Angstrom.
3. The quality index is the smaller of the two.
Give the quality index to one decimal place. 12.3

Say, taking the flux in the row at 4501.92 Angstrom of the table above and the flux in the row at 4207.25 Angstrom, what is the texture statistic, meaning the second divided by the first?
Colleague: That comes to 1.05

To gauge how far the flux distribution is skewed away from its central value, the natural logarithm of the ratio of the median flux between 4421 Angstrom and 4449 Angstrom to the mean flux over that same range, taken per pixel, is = 0.004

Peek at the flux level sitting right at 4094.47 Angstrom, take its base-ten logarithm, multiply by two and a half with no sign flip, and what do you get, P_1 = 3.01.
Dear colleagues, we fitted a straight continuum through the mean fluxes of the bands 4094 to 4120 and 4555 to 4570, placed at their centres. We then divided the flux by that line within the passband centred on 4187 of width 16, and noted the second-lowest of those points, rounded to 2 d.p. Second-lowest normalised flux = 1.08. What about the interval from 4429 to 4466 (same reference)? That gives 0.99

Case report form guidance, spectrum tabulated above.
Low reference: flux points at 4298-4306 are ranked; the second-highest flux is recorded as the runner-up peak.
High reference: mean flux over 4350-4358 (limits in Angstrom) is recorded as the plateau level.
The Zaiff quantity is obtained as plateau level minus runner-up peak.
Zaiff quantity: 0.6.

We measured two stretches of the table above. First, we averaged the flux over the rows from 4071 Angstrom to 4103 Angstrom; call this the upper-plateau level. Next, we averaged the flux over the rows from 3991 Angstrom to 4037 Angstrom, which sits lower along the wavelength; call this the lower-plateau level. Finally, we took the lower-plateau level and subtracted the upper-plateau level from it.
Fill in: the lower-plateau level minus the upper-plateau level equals 1.1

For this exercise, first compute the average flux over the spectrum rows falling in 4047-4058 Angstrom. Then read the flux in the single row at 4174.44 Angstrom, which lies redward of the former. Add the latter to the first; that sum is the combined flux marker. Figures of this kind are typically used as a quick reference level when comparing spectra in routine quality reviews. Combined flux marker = 31.5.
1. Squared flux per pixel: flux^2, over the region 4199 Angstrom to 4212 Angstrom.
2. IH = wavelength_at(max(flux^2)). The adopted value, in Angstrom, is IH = 4211.13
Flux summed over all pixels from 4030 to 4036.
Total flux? 46.7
